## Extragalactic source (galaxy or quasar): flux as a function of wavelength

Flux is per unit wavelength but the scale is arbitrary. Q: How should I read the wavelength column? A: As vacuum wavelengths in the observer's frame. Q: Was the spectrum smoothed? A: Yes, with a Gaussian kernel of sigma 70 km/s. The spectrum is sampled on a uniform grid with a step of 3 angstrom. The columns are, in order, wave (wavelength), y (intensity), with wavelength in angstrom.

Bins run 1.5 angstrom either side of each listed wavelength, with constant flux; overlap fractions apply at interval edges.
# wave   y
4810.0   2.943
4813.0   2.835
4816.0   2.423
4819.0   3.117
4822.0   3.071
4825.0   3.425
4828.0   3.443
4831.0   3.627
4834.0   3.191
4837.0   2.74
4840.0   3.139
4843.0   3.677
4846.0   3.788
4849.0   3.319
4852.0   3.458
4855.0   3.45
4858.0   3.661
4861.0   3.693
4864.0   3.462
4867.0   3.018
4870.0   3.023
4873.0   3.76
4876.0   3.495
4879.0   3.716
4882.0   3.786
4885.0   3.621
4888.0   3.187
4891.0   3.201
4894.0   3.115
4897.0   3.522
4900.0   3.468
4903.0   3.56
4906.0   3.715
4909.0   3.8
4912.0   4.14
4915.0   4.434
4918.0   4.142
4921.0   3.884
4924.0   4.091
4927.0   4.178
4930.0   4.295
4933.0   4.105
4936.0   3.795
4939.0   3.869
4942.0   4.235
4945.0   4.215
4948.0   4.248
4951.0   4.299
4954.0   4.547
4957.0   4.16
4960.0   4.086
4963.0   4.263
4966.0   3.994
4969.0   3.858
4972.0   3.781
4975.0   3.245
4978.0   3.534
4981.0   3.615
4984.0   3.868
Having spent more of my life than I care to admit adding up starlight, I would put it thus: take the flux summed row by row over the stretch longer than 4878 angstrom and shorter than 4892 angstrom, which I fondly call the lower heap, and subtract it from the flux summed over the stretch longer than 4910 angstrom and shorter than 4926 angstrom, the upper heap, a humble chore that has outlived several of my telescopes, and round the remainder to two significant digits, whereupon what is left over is 3.2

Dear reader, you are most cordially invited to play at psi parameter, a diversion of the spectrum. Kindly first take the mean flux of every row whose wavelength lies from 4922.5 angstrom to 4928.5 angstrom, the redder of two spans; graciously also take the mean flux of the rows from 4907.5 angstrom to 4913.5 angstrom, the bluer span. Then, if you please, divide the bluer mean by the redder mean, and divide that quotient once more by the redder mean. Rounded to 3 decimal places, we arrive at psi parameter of 0.232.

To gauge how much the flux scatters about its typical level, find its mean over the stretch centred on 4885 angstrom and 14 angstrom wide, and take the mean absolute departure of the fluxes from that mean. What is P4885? 0.247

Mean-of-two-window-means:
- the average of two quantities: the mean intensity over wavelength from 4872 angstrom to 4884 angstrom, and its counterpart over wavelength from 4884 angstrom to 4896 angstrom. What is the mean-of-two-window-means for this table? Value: 3.5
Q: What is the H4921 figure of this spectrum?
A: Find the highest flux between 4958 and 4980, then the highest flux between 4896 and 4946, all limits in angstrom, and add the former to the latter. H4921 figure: 8.7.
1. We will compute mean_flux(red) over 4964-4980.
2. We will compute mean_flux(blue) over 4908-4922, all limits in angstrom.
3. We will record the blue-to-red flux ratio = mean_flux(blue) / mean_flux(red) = 1.11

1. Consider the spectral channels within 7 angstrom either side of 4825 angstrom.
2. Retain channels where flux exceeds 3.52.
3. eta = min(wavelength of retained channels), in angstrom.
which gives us 4831.0 angstrom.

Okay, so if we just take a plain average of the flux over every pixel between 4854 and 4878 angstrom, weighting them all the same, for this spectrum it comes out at 3.45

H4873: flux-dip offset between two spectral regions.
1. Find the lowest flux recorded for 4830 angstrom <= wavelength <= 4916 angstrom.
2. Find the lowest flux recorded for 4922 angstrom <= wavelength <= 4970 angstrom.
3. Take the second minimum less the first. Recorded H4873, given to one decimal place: 1.1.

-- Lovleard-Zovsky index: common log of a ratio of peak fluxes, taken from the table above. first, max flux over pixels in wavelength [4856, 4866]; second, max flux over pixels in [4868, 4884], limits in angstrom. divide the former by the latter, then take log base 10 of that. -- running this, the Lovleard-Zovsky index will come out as -0.011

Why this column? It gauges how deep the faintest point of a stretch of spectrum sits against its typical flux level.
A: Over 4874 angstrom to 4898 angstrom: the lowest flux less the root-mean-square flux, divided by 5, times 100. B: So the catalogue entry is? -7.0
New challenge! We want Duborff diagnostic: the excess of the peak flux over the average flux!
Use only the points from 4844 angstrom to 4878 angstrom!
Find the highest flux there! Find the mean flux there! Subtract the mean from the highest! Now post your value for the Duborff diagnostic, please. 0.32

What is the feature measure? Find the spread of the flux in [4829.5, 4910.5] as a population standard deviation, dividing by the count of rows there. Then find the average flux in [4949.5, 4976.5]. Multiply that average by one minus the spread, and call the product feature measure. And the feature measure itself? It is 2.9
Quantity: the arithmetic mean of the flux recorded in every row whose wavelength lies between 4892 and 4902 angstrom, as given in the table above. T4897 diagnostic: 3.37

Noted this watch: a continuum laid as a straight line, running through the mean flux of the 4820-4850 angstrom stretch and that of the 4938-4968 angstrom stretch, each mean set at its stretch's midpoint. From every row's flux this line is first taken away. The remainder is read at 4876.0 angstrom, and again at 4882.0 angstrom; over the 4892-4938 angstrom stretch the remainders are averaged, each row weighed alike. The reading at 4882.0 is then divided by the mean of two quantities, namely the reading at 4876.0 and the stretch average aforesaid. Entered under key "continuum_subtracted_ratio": -1.2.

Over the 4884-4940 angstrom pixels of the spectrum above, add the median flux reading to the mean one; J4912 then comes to 7.6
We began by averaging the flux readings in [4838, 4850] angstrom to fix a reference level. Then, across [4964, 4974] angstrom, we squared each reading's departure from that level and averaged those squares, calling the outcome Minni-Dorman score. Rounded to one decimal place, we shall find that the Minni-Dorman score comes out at 0.2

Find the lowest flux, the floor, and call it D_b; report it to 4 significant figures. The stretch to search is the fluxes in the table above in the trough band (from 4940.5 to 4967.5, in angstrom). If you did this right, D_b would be 3.994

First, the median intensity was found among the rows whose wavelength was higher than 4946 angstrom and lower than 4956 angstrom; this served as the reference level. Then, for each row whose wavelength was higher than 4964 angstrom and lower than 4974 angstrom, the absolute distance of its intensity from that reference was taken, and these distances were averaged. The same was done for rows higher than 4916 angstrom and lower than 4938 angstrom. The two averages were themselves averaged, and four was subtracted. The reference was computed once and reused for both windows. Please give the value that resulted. -3.67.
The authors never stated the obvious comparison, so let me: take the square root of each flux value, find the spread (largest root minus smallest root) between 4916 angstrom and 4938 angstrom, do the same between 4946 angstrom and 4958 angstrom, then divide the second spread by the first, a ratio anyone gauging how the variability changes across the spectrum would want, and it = 0.75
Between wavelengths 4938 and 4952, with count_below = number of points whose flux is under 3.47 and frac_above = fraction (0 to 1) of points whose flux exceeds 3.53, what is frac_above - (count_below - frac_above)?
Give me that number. 2.0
